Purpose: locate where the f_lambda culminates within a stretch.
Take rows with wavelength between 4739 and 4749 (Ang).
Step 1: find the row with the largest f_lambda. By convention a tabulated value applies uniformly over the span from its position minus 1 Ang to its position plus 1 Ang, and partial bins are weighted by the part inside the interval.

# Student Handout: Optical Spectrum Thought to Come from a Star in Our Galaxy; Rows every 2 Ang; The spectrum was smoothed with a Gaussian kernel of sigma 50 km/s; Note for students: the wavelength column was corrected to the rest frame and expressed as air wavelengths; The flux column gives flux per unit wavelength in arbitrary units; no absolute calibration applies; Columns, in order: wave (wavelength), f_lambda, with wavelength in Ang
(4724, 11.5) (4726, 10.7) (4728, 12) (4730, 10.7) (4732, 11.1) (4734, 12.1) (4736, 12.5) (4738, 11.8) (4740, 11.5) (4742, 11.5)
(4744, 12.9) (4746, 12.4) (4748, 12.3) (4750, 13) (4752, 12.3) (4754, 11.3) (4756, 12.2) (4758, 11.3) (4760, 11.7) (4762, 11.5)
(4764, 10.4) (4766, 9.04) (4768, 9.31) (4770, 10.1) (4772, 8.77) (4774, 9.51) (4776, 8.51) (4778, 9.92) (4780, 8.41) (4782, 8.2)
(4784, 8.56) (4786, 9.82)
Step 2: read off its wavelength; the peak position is 4744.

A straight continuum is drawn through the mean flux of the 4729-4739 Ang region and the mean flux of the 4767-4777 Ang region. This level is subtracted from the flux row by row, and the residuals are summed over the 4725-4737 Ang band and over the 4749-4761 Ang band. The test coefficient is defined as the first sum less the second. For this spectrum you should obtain -11.8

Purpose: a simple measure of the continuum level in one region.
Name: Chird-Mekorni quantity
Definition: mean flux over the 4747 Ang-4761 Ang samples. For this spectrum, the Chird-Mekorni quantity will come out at 12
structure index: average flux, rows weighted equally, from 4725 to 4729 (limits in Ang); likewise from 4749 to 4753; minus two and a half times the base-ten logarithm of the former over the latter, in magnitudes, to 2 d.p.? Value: 0.12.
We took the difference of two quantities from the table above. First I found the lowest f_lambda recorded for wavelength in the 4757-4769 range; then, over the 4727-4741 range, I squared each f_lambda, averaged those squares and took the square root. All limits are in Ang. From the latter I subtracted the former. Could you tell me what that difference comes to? 2.6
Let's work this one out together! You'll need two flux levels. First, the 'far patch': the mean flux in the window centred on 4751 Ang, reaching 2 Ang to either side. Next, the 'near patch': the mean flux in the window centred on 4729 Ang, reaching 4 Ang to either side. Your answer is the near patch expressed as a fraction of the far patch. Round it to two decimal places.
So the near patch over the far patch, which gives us 0.88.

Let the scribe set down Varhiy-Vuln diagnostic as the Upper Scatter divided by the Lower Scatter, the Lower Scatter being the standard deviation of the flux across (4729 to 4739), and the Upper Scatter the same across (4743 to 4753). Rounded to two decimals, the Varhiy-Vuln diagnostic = 0.47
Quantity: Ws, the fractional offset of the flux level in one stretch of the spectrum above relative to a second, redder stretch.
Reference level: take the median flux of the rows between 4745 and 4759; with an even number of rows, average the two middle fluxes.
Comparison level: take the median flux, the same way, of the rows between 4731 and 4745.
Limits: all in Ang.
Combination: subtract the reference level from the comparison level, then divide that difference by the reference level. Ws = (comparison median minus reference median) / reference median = -0.04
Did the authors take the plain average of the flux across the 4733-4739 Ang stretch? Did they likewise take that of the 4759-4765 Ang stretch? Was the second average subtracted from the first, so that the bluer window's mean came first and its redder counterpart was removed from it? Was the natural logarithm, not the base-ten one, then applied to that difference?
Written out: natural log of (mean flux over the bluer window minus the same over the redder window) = -0.07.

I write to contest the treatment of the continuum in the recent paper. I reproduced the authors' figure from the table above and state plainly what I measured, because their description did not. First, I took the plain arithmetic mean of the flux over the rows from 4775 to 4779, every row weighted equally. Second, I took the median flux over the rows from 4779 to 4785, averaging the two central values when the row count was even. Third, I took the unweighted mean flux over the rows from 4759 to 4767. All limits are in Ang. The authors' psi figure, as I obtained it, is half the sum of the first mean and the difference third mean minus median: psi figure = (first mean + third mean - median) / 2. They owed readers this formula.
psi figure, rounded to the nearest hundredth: 5.73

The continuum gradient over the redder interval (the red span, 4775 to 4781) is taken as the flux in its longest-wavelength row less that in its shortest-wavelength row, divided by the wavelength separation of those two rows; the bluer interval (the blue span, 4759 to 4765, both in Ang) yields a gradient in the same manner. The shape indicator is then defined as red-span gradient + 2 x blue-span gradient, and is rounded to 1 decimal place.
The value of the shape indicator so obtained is -0.7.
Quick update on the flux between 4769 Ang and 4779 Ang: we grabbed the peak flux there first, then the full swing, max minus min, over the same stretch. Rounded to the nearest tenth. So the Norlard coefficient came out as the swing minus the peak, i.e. -8.5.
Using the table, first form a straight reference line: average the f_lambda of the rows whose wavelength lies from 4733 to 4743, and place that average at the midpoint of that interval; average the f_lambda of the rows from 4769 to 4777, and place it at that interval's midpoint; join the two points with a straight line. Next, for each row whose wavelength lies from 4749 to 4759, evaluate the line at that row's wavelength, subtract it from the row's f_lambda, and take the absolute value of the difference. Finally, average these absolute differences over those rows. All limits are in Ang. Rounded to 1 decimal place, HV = 1.4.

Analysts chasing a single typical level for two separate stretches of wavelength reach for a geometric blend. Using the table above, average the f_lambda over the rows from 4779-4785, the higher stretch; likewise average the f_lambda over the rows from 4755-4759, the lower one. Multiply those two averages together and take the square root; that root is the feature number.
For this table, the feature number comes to 9.9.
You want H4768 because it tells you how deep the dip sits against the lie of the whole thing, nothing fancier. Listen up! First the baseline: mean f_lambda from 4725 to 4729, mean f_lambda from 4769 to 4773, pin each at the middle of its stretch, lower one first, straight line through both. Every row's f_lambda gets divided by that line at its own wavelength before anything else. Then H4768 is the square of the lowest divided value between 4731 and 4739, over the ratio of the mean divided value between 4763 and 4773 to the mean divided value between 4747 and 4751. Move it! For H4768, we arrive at 1.22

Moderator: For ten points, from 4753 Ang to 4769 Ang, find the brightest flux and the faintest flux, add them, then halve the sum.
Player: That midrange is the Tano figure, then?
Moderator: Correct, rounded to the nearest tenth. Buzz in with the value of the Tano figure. 10.6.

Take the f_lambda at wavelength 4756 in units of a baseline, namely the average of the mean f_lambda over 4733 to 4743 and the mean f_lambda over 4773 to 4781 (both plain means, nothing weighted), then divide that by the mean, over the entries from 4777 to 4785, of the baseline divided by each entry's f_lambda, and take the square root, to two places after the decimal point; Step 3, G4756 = 0.98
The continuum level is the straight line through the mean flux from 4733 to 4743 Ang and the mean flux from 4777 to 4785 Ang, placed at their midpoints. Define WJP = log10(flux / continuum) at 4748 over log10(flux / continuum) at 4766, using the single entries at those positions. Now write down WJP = -1.1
